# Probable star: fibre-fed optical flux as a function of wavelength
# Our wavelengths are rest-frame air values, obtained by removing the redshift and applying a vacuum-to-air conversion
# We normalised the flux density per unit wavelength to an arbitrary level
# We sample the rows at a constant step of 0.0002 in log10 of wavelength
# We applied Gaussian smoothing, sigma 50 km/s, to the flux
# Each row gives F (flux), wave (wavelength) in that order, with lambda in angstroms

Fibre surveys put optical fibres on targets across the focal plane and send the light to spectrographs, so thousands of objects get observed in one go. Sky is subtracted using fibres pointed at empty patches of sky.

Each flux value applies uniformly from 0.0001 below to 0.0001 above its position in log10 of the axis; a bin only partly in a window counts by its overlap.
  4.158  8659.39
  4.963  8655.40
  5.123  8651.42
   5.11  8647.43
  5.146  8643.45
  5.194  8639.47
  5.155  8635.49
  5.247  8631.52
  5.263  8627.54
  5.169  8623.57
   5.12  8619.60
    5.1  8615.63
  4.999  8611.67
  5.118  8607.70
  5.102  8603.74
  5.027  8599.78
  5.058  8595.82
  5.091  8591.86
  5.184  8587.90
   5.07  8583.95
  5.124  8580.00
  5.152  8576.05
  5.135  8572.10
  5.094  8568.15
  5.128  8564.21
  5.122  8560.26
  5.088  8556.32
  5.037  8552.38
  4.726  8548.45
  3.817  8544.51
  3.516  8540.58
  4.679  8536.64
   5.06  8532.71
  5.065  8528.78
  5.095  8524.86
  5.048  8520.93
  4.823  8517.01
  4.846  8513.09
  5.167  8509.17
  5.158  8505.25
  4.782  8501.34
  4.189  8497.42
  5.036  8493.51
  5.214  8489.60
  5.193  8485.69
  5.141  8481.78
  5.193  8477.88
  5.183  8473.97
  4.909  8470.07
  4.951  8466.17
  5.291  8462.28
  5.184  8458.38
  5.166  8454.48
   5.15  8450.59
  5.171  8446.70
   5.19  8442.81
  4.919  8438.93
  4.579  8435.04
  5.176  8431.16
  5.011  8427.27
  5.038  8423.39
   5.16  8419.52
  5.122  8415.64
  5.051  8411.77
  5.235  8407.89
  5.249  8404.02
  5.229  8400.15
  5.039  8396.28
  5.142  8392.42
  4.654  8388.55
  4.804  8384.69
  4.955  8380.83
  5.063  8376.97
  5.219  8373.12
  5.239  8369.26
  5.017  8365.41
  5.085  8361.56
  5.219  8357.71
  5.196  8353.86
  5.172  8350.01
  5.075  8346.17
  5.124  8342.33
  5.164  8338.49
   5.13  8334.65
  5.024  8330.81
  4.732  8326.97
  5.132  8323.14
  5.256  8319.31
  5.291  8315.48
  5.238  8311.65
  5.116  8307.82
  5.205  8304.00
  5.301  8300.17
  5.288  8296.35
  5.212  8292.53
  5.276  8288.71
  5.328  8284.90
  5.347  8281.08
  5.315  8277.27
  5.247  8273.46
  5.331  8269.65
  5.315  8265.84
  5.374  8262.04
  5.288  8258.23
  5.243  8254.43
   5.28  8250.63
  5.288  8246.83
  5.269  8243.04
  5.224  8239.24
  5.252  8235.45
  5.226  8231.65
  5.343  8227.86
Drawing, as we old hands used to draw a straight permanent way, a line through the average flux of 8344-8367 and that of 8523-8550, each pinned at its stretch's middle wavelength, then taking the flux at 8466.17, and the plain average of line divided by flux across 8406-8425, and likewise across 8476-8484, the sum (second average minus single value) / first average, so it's -4.18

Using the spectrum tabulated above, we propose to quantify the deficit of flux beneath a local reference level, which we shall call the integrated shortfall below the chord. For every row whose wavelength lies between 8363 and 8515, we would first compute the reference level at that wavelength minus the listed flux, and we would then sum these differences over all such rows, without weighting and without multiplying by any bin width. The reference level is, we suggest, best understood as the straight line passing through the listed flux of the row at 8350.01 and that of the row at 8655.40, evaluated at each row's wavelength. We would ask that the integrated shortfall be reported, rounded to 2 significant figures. 2.3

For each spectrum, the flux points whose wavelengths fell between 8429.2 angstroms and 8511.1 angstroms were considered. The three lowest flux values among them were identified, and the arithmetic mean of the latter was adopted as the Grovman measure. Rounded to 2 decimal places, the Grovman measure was 4.52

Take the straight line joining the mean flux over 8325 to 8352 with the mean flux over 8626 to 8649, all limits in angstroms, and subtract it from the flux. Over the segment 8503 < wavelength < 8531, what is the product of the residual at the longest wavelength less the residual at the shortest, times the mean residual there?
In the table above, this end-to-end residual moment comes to 0.011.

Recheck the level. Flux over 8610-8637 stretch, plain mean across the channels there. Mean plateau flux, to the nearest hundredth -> 5.15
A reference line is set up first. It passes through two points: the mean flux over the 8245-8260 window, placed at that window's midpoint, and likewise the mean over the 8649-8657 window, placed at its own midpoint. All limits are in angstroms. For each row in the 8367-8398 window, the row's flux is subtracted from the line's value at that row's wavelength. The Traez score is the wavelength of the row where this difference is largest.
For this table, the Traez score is 8388.55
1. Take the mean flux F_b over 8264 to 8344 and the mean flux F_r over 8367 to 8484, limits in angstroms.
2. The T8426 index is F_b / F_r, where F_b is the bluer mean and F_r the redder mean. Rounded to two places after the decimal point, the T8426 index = 1.03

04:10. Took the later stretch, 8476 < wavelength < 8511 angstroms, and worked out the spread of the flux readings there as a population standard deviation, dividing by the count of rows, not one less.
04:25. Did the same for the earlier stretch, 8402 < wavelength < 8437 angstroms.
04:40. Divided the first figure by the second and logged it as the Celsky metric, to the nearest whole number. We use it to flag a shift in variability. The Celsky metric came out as 2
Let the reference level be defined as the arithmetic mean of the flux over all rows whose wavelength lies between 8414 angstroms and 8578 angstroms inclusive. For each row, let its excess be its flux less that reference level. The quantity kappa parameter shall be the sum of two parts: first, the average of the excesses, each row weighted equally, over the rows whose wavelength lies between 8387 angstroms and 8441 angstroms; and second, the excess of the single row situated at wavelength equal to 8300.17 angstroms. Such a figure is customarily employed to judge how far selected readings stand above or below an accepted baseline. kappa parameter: 0.41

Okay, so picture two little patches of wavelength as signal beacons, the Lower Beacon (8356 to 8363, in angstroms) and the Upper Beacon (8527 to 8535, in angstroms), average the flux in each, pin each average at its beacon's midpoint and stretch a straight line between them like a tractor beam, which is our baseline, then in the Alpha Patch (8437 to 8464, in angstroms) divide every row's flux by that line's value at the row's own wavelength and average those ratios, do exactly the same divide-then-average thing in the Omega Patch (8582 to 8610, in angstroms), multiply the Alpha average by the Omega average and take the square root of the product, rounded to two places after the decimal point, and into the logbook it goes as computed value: 1.01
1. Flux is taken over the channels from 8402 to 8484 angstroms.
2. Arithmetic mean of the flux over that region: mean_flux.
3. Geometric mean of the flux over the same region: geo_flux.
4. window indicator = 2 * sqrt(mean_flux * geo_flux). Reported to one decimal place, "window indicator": 10.2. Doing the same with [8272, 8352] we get 10.4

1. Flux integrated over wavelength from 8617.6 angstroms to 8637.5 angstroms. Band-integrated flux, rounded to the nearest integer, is 103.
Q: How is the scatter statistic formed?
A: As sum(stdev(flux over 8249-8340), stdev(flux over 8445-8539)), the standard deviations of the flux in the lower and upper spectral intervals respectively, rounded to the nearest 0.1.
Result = 0.4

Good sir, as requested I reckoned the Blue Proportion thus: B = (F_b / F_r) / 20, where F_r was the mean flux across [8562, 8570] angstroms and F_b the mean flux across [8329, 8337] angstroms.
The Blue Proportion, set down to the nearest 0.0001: 0.0497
